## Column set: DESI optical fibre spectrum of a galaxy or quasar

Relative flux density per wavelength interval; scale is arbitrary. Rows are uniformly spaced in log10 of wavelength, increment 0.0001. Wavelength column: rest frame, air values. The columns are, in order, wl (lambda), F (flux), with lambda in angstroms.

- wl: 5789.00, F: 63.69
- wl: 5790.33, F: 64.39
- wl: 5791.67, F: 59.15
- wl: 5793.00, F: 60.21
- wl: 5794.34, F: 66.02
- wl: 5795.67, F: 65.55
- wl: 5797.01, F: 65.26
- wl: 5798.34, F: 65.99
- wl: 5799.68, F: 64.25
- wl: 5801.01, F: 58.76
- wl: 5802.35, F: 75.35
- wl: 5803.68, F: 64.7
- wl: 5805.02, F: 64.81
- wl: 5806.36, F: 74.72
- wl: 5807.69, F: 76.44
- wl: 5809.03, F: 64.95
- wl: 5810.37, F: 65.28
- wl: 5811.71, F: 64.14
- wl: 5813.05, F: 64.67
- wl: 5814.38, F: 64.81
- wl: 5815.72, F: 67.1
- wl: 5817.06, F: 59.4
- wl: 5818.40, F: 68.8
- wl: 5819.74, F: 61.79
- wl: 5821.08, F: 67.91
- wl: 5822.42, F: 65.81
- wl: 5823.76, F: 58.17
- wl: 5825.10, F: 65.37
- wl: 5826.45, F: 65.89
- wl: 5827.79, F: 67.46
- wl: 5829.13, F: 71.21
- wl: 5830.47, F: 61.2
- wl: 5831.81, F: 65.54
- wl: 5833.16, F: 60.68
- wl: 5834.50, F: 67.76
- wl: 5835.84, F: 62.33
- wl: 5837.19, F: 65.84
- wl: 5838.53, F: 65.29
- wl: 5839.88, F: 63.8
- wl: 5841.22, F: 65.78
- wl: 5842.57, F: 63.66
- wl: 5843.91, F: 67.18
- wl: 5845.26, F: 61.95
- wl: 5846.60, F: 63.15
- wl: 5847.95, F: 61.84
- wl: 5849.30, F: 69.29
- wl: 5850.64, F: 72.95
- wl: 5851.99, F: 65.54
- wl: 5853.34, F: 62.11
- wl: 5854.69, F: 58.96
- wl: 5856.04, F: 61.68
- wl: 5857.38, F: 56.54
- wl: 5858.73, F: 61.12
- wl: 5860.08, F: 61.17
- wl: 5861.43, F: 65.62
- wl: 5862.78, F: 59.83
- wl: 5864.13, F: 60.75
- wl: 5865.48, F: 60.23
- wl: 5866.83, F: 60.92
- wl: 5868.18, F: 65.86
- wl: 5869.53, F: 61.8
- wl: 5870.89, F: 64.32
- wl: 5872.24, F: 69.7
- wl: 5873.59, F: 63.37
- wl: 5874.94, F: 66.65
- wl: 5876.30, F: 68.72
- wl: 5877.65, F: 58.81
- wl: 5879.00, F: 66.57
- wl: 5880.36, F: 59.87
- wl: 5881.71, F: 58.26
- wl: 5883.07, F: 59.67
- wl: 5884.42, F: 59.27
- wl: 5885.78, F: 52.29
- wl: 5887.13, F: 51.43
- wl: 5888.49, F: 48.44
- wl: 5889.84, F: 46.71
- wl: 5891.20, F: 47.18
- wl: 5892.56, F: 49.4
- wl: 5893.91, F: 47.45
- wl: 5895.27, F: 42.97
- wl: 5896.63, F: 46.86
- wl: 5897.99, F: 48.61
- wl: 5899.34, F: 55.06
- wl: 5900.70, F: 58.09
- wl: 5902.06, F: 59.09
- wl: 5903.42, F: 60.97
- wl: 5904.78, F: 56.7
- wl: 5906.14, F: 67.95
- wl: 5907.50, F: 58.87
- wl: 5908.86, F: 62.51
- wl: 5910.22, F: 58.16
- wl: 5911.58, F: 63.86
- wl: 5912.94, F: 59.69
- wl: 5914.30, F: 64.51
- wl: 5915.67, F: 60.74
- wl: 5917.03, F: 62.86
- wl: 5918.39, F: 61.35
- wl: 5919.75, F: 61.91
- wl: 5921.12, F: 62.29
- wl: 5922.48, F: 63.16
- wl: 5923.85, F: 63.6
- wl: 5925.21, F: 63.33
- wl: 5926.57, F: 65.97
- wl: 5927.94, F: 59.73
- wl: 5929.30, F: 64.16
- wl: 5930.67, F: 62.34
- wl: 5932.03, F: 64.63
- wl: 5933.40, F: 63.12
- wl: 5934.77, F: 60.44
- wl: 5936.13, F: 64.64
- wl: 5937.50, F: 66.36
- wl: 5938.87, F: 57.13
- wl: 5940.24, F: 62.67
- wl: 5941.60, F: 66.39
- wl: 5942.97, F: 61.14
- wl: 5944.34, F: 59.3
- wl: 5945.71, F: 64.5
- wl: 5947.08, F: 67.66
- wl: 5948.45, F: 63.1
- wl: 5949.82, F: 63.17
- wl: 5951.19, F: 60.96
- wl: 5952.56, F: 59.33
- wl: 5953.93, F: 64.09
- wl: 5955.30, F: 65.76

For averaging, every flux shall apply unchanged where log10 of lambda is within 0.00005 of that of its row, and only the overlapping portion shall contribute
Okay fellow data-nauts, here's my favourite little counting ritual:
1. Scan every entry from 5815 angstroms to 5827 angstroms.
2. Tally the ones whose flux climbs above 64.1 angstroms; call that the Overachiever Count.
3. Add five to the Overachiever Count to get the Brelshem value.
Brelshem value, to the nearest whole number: 11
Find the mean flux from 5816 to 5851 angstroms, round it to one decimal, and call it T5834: 65.0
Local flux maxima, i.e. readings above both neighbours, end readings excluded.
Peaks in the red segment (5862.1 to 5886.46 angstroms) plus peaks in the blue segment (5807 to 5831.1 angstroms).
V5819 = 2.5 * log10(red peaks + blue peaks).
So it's 2.60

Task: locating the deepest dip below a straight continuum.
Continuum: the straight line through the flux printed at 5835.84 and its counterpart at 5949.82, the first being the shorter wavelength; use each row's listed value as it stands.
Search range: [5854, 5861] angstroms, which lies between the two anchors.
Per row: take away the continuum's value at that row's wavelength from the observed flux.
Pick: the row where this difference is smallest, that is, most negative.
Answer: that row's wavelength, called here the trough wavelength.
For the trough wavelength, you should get 5857.38 angstroms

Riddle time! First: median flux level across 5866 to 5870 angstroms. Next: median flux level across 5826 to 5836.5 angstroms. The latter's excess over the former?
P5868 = 3.9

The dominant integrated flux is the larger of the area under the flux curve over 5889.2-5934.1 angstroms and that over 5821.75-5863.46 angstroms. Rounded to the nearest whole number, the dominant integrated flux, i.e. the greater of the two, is 2670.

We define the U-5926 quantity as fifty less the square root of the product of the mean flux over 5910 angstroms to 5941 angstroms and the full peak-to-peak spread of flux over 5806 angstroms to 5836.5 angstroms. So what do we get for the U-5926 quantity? 16.2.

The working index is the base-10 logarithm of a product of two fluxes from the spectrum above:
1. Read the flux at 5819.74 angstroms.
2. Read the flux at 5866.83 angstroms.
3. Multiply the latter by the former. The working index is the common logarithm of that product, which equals 3.58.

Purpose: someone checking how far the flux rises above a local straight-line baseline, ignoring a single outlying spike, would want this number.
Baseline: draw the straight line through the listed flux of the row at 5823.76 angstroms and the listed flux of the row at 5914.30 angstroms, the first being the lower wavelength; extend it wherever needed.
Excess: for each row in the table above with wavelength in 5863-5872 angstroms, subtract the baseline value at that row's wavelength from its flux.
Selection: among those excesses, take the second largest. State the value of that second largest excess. 3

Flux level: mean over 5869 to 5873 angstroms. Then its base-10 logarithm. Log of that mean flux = 1.81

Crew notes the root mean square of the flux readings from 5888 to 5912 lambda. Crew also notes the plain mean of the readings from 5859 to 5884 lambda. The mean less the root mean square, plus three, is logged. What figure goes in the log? 11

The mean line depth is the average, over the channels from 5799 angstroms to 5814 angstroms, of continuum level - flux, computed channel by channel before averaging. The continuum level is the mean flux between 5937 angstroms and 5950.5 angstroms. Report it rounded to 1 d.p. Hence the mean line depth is -4.0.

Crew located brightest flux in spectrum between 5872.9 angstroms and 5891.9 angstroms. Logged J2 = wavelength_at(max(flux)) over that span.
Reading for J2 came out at 5876.30 angstroms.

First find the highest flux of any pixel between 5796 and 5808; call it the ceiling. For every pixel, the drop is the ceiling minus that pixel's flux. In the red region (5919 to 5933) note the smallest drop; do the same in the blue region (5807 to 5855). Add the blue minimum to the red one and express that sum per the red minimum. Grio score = 1.0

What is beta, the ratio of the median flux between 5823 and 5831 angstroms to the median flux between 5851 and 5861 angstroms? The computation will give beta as 1.07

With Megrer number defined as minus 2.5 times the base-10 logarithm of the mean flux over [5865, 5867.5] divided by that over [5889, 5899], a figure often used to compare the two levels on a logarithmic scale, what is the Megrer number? -0.27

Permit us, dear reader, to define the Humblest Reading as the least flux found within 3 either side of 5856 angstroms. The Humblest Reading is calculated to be 56.54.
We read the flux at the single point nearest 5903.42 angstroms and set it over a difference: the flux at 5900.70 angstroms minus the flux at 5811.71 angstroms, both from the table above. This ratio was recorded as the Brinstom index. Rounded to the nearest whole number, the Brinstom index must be -10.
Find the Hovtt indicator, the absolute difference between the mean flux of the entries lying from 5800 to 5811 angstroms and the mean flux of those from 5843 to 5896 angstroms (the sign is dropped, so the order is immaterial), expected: 8.1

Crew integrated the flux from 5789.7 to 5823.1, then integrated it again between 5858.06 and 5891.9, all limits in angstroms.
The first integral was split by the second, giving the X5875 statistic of 1.08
